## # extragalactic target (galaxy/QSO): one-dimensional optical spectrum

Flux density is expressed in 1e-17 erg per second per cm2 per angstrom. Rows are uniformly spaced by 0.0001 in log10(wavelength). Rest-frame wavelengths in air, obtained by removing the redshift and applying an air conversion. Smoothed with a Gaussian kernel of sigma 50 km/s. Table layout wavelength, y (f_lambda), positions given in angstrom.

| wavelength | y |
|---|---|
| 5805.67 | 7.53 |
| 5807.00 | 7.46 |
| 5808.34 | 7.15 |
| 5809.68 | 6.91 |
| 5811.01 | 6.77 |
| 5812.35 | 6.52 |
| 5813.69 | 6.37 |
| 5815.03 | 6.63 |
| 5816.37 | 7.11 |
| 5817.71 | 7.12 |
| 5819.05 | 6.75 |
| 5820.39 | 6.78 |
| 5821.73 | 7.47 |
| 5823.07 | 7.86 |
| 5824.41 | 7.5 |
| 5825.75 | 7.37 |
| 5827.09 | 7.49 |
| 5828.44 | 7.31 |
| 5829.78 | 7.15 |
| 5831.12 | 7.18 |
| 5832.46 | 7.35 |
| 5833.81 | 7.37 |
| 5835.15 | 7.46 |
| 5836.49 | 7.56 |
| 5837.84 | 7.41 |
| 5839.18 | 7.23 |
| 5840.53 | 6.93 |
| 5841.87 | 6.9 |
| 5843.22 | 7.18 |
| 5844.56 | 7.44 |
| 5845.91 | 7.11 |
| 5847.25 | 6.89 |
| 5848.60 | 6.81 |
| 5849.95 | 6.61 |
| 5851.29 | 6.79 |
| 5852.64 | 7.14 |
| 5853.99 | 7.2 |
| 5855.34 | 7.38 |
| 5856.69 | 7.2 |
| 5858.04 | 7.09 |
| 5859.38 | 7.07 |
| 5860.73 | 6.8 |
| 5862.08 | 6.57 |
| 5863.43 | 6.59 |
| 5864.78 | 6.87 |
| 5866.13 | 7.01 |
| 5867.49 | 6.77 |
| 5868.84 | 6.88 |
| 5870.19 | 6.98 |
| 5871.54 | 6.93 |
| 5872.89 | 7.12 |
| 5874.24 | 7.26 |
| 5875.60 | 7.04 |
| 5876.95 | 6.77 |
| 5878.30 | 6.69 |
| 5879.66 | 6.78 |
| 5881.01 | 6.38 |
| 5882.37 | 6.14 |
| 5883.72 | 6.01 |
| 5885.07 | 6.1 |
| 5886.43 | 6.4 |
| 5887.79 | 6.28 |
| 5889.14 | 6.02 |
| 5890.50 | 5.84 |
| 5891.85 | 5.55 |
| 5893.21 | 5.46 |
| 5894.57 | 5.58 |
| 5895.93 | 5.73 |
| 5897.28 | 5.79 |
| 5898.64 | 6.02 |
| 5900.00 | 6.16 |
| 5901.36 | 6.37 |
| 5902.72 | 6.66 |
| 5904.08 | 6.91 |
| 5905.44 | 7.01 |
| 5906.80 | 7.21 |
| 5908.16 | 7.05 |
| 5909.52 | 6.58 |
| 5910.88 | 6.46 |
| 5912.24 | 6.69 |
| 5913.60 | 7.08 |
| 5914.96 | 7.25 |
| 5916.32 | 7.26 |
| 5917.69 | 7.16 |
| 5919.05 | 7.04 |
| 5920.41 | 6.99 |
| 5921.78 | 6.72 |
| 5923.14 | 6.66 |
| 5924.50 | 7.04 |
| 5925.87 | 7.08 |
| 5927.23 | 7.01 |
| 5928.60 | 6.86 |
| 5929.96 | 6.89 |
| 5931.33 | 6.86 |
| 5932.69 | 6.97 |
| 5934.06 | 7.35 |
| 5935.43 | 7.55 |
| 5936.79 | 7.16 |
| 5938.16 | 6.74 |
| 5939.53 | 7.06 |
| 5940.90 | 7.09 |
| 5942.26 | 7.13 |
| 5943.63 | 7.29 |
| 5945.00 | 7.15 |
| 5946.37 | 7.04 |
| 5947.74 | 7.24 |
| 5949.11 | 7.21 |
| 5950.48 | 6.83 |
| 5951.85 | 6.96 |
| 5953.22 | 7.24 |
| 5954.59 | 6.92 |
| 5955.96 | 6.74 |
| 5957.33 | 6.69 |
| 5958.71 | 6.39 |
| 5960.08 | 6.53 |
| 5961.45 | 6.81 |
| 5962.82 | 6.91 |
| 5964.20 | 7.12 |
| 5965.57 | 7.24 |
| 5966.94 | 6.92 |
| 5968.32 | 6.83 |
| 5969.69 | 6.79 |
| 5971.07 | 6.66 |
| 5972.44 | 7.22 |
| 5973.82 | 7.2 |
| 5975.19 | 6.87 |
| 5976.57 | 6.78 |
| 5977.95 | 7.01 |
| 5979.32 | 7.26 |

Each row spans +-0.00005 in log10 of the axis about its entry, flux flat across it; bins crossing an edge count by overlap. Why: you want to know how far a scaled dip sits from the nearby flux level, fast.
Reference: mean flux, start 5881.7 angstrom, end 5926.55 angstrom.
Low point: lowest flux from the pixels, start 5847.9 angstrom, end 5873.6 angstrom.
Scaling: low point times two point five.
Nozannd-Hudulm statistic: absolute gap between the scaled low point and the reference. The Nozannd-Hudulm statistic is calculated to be 10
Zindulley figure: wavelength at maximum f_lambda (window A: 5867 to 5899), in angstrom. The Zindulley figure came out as 5874.24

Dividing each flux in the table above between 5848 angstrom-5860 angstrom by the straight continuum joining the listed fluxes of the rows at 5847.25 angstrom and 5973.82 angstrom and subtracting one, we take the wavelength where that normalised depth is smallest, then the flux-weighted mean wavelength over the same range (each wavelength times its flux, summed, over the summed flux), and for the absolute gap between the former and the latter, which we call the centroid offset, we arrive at 4.1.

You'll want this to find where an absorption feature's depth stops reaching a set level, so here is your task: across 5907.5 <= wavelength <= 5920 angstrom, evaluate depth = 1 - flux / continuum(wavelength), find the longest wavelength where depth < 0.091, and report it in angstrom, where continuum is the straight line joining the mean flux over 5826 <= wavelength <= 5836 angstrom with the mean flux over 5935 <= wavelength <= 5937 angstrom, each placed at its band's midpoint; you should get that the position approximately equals 5919.05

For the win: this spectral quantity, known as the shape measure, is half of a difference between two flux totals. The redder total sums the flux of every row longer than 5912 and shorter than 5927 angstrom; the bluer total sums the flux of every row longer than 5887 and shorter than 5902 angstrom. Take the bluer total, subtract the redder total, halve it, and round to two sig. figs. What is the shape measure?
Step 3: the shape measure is -6.1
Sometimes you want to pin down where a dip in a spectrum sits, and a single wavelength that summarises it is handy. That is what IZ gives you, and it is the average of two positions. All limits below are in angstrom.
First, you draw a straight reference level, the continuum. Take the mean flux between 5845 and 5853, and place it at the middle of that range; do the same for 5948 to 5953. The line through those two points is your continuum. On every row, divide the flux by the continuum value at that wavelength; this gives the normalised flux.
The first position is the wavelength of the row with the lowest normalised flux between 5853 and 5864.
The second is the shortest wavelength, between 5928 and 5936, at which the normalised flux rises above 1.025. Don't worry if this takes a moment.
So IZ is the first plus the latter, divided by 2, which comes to 5898.1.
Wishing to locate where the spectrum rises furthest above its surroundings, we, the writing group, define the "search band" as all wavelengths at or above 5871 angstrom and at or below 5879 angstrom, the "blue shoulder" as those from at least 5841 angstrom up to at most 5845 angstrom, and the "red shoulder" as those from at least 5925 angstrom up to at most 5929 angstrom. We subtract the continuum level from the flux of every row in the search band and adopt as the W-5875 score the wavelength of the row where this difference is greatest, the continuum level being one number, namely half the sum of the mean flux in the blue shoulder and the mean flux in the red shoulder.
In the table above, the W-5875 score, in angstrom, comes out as 5874.24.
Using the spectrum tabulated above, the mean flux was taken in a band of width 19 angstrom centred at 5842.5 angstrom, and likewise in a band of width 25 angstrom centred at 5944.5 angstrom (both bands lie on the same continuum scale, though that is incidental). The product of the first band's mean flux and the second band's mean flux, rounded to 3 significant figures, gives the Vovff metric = 50.5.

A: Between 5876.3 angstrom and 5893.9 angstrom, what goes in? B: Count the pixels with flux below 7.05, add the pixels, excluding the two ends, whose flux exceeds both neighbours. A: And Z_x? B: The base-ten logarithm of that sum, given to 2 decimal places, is 1.18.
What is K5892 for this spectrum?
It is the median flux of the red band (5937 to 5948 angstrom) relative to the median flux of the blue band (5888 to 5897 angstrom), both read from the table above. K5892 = 1.257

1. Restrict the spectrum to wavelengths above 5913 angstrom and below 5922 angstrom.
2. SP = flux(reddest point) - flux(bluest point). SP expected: -0.36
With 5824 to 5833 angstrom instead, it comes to -0.15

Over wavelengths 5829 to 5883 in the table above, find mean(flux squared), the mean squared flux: 49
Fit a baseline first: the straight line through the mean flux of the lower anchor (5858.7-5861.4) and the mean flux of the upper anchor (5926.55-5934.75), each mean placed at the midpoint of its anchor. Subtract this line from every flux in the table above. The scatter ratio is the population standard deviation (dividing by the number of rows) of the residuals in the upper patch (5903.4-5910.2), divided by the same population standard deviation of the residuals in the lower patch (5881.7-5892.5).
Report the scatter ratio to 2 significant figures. 0.85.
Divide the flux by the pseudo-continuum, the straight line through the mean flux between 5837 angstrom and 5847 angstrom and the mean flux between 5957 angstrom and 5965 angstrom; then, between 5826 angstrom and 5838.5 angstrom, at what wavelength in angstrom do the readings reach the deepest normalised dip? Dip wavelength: 5829.78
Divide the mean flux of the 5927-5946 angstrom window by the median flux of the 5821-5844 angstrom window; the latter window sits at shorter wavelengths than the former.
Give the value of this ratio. 0.96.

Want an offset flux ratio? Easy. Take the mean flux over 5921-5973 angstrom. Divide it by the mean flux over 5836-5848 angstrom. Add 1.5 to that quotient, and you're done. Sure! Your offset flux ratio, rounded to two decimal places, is 2.47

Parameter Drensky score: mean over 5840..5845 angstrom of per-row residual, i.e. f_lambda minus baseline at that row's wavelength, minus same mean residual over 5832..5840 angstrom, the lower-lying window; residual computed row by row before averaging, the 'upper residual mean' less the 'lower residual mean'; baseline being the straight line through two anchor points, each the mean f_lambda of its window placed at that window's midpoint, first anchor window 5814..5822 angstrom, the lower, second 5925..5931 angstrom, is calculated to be -0.3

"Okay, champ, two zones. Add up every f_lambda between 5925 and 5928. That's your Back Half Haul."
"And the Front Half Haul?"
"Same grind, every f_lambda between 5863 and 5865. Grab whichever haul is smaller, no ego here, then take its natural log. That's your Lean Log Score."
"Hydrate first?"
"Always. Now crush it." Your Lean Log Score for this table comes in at 2.60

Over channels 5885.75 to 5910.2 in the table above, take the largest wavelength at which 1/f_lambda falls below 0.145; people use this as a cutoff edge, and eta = 5908.16 angstrom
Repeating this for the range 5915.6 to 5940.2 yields 5939.53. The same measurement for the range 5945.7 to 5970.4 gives 5966.94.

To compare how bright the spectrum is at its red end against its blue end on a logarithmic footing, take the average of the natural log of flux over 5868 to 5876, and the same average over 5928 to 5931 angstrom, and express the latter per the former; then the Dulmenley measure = 0.99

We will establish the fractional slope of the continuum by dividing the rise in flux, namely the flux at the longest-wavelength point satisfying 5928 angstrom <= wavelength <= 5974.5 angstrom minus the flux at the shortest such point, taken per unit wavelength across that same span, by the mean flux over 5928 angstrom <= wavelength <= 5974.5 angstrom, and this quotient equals 0.001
